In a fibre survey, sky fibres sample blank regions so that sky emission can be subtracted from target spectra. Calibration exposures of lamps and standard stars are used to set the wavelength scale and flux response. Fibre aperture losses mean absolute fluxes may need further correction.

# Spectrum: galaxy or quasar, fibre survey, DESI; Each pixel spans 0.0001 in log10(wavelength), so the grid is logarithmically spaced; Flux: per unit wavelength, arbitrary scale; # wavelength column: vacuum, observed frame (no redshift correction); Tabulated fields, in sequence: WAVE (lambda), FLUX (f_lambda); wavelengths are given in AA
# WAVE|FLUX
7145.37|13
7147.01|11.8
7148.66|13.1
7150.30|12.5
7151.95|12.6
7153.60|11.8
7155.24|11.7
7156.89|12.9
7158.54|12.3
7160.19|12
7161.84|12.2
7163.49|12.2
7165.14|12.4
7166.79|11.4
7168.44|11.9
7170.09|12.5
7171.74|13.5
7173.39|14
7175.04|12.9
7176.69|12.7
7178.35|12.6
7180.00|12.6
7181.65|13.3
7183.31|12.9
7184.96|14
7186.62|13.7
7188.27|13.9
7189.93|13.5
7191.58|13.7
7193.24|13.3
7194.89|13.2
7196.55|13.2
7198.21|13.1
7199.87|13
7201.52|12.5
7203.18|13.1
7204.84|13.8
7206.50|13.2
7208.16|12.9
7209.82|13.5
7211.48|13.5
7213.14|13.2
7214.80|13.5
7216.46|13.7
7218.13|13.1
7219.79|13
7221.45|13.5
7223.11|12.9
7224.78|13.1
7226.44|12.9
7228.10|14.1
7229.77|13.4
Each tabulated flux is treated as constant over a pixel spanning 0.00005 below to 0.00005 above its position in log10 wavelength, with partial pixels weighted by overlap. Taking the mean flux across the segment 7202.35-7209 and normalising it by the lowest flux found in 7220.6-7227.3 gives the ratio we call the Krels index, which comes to 1.03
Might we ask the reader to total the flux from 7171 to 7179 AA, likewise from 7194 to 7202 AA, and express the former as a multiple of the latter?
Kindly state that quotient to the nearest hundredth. 1.01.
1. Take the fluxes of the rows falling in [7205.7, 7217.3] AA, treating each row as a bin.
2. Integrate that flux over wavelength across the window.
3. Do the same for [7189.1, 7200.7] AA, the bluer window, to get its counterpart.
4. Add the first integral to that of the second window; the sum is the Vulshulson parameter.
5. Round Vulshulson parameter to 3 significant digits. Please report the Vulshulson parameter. 309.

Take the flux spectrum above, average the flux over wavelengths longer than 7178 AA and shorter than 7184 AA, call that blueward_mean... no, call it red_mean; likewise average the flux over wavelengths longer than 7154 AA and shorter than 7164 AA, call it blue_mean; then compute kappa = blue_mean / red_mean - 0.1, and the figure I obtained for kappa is 0.85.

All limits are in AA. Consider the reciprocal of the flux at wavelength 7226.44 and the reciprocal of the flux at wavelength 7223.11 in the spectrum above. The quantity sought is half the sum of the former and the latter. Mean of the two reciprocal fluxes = 0.078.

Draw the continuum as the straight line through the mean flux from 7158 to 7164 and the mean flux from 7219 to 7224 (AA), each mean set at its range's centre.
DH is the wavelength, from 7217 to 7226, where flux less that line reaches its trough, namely 7223.11 AA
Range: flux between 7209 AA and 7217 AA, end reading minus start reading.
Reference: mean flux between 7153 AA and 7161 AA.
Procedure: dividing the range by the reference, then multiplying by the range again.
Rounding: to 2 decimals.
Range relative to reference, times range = 0.00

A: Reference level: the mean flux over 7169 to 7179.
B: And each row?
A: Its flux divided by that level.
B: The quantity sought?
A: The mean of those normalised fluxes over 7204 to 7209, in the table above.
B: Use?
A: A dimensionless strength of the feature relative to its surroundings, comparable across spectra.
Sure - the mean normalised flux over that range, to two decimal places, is 1.02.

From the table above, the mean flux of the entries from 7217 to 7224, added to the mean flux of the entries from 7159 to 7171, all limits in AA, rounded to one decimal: 25.2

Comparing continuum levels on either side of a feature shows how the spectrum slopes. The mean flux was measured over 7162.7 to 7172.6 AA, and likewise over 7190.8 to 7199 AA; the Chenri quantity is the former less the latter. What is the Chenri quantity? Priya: -1.0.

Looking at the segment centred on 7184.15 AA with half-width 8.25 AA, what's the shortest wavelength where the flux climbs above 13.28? 7181.65 AA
